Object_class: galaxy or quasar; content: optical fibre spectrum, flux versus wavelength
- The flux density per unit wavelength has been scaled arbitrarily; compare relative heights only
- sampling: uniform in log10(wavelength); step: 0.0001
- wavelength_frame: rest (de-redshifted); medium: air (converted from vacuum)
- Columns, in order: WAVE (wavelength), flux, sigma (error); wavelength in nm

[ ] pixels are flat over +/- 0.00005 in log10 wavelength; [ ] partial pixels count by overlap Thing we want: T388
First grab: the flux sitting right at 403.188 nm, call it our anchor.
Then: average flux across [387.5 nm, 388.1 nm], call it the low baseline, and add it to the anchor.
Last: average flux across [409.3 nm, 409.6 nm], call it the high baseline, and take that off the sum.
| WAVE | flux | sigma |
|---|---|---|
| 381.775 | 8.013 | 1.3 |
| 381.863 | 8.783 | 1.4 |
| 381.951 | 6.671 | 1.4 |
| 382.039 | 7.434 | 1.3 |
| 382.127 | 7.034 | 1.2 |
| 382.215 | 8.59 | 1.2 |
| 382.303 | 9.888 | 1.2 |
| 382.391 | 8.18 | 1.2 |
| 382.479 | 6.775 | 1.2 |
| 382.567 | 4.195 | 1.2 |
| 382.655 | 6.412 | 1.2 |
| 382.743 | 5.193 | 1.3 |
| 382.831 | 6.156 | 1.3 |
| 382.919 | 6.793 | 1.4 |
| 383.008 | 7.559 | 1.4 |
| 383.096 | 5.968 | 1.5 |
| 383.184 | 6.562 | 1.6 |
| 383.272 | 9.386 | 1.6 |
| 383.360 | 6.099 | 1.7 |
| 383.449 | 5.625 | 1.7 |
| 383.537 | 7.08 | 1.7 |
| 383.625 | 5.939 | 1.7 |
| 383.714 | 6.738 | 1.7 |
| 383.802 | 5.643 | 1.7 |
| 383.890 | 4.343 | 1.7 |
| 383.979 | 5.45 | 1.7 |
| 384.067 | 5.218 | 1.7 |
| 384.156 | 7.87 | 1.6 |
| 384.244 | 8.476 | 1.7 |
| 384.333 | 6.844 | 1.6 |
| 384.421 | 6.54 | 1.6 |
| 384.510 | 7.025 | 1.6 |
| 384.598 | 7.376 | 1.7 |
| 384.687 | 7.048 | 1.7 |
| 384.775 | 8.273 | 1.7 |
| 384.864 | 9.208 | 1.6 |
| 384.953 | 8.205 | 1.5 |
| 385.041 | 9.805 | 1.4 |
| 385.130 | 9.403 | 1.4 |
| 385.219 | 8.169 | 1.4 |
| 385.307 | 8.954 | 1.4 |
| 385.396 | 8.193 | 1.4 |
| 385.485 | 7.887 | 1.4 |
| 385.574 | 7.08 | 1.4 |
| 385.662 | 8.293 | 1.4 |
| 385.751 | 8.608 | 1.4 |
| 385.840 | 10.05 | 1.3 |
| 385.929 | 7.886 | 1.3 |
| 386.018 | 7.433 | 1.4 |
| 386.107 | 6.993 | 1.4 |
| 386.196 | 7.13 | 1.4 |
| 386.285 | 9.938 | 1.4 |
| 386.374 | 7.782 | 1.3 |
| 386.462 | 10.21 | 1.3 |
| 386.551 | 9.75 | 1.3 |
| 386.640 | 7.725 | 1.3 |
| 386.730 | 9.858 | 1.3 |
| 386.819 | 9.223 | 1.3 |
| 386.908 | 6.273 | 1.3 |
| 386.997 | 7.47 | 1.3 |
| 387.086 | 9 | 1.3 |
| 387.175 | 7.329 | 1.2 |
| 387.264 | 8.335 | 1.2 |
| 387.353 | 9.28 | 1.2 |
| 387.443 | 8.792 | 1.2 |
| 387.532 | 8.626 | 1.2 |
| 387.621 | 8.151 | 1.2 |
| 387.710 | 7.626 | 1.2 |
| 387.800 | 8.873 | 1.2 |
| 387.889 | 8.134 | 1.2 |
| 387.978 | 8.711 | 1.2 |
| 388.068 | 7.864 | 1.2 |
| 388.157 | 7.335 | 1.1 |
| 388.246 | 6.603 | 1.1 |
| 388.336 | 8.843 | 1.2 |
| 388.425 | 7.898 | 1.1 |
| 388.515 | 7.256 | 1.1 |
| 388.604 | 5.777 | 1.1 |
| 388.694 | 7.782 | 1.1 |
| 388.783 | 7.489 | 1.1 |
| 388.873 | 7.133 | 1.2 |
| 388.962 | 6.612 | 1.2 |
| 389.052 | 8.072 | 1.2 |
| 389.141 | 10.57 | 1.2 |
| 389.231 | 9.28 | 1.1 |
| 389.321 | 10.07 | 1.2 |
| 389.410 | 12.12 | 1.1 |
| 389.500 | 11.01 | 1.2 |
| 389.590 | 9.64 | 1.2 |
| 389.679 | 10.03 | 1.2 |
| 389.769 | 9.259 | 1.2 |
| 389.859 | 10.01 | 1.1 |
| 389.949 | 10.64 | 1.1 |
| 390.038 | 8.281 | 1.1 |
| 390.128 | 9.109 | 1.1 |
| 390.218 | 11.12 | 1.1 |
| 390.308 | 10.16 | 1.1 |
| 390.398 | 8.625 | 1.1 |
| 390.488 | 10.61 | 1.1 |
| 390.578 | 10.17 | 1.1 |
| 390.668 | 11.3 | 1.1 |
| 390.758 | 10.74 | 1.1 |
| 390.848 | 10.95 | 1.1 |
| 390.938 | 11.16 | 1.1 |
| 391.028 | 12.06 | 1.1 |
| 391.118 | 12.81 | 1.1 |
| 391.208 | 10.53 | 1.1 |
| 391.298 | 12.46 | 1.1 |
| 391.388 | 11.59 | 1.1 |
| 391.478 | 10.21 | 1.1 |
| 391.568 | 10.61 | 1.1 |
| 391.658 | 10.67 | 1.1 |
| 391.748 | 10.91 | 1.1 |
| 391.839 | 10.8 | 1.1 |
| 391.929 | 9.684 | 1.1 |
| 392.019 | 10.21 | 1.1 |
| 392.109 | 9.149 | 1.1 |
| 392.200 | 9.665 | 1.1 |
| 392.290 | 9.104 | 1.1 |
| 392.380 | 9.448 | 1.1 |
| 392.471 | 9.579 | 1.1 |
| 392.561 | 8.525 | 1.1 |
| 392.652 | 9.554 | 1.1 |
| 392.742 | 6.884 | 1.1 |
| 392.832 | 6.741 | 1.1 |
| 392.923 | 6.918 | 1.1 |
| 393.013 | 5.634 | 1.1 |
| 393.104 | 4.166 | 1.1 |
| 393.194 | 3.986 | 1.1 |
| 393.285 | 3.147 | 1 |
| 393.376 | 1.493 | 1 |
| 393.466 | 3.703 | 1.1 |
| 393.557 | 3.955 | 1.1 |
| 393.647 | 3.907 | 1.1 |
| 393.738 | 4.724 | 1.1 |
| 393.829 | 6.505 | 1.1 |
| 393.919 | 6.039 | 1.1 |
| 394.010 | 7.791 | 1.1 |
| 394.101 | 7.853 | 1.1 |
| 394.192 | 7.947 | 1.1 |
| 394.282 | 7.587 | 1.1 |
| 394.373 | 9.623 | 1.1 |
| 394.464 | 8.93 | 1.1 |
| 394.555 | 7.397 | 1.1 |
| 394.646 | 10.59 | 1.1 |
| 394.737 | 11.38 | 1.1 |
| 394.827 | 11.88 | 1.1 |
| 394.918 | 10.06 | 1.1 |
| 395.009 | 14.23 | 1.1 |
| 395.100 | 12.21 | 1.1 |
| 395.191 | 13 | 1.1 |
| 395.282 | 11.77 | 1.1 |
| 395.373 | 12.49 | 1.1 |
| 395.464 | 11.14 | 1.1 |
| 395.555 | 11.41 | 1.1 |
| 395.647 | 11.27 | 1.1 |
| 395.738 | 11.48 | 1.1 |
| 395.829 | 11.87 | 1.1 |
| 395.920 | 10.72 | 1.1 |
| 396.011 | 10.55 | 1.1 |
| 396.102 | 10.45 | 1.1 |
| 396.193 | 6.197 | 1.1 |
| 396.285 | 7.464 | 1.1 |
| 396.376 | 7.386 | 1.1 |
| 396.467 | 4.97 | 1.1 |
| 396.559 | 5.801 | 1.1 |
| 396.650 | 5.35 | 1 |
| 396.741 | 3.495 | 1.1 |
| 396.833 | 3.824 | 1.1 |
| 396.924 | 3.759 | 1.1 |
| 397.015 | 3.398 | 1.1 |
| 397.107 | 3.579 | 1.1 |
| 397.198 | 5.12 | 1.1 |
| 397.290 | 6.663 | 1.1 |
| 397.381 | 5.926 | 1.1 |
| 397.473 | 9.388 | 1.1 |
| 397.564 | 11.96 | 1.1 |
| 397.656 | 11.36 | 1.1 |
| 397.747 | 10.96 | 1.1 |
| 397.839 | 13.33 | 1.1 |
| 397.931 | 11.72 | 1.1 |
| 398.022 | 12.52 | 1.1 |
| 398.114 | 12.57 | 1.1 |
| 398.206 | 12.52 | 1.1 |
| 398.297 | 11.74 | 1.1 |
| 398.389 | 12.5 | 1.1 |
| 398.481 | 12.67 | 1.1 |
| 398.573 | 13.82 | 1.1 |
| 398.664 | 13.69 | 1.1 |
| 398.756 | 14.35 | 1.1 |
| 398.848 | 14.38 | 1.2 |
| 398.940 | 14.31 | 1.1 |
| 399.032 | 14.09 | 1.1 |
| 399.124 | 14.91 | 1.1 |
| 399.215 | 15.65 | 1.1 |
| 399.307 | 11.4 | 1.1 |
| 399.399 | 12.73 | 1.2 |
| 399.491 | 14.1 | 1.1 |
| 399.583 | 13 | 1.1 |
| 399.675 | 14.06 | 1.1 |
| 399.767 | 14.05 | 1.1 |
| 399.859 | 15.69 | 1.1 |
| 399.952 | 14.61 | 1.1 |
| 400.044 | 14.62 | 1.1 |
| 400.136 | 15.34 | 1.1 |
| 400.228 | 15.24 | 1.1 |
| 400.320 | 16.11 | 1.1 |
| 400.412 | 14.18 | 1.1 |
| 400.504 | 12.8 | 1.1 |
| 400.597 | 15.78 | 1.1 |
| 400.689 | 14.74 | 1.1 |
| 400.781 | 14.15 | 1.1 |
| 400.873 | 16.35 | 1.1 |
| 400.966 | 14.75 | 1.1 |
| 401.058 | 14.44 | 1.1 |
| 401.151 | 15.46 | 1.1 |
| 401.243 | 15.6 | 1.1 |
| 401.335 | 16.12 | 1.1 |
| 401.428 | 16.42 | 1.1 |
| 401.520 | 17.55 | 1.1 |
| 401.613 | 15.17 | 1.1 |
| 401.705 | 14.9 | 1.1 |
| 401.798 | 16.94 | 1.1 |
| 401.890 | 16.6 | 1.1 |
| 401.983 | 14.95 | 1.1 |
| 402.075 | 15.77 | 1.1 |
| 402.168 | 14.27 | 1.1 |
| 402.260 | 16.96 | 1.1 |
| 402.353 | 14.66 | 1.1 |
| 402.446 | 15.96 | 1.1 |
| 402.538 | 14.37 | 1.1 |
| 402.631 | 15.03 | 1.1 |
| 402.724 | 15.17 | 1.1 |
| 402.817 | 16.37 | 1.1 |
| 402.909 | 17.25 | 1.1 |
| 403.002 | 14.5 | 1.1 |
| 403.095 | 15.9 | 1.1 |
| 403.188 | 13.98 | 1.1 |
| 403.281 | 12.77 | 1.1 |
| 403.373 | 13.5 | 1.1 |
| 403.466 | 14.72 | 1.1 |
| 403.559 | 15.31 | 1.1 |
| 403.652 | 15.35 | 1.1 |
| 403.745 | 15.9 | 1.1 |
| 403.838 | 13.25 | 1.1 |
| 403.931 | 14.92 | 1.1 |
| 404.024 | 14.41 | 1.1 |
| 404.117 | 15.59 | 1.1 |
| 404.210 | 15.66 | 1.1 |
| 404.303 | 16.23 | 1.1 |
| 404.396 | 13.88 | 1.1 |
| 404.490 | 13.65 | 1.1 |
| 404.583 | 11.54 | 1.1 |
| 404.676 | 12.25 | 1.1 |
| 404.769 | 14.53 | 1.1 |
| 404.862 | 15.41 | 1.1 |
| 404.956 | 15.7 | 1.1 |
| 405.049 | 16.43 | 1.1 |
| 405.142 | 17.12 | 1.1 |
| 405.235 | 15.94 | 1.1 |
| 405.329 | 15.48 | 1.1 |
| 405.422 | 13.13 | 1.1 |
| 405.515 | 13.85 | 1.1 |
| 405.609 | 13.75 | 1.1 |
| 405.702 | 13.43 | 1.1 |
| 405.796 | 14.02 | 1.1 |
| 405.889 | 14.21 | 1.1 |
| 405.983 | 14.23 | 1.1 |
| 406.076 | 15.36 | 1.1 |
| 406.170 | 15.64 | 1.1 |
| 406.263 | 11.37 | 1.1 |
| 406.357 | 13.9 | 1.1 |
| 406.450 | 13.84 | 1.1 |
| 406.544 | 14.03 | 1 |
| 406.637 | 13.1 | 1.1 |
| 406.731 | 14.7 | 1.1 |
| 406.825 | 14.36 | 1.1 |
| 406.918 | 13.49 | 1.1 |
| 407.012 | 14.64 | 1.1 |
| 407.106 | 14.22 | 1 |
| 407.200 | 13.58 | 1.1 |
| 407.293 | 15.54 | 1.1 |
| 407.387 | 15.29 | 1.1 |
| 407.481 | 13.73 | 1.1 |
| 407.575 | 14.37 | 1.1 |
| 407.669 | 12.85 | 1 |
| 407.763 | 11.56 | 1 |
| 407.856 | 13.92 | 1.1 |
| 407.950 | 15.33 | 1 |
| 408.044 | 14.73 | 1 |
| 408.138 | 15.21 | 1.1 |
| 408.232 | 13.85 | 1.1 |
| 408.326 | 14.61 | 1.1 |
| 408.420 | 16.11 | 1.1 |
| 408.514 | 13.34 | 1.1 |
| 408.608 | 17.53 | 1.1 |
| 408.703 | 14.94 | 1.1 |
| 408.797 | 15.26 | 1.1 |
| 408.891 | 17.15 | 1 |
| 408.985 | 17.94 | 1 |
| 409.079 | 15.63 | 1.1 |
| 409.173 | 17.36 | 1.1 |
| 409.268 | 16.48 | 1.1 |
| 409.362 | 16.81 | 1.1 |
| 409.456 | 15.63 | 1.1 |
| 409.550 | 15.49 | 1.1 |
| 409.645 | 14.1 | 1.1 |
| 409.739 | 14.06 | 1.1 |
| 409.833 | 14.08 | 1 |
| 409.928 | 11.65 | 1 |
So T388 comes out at 6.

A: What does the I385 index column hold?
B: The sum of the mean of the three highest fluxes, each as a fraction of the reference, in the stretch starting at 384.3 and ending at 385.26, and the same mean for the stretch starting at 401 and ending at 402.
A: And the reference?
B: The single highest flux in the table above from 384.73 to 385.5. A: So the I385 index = 2.70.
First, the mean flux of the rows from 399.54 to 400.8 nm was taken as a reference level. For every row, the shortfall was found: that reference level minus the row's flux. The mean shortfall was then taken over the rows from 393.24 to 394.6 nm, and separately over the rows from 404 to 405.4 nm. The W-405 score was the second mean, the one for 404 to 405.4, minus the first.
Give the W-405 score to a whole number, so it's -9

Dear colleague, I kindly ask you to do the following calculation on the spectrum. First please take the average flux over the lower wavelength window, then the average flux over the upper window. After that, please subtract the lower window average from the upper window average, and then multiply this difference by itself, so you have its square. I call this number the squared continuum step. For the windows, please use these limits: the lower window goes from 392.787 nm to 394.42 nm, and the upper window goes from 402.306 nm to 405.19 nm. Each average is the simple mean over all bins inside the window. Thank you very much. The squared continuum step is 85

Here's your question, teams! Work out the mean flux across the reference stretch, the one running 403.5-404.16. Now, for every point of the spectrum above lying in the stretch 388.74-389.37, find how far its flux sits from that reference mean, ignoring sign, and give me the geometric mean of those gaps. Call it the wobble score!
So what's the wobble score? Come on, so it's 6.3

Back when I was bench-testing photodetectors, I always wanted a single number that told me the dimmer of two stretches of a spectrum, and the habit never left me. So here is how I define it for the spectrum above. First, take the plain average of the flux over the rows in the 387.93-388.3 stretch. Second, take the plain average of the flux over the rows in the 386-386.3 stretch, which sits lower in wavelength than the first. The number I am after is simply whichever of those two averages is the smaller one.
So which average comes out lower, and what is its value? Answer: 8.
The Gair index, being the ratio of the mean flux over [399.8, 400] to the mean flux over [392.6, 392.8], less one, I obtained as 0.84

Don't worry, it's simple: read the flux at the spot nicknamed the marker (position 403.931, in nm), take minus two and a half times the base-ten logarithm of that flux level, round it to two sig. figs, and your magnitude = -2.9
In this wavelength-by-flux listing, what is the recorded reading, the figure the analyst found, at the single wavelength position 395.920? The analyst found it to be 10.72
